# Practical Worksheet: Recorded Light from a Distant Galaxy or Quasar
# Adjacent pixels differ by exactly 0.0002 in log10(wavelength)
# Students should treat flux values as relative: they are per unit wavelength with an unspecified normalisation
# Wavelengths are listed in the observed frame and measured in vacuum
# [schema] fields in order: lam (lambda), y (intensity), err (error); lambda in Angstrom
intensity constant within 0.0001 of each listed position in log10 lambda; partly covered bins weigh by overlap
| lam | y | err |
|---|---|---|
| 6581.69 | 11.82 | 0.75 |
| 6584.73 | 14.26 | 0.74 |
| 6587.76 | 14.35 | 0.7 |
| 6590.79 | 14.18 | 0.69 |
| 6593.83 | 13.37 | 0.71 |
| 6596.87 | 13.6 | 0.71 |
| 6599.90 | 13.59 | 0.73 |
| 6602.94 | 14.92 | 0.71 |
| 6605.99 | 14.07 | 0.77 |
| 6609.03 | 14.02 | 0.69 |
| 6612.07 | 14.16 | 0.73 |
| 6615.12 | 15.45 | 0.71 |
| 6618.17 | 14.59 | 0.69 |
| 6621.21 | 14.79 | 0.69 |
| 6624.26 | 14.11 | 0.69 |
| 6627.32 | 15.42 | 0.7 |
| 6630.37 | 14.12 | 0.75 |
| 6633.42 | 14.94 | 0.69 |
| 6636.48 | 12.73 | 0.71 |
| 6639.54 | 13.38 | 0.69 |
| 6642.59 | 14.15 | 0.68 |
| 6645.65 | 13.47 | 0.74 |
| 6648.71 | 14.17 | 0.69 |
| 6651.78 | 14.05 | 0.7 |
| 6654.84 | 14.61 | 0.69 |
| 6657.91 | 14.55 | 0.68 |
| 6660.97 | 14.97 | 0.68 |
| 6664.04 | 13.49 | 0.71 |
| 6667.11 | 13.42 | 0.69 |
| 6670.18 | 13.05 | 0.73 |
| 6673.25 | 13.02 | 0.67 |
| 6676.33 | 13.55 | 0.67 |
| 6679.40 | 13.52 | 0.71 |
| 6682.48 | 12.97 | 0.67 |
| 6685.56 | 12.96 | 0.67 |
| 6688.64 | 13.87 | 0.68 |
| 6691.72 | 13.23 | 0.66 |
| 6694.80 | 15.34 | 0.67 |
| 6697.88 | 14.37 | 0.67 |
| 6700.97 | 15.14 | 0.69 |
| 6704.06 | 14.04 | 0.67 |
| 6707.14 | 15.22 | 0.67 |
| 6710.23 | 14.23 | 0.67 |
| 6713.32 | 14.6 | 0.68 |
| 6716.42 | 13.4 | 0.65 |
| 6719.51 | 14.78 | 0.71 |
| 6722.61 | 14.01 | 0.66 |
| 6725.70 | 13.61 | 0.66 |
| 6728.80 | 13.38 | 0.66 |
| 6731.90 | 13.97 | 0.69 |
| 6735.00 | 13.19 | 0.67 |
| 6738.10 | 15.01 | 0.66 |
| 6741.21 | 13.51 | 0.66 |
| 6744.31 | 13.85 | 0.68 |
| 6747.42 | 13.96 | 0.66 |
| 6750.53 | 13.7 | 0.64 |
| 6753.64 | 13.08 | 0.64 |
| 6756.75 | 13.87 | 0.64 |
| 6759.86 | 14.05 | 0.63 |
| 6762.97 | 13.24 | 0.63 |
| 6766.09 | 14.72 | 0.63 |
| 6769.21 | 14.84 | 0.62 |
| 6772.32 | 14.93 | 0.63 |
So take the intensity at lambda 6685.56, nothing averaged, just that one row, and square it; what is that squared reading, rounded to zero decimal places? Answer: 168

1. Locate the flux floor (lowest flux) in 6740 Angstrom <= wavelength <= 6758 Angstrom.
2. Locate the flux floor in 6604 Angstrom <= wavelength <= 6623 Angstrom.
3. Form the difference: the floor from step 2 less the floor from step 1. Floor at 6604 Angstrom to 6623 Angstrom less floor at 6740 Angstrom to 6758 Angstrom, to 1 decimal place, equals 0.9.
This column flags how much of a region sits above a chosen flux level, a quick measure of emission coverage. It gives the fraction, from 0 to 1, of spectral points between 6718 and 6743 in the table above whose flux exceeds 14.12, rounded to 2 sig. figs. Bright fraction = 0.25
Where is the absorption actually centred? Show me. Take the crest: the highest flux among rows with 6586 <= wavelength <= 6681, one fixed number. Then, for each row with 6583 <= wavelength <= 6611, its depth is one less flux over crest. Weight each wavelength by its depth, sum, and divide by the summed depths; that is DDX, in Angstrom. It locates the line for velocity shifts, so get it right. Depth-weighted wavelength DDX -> 6596.9 Angstrom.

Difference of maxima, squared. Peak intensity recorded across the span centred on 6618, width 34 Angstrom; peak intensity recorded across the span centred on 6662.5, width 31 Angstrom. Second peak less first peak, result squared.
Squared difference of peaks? 0.230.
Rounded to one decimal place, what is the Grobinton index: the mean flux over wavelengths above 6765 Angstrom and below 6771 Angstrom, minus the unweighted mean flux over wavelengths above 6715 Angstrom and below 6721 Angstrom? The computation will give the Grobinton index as 0.7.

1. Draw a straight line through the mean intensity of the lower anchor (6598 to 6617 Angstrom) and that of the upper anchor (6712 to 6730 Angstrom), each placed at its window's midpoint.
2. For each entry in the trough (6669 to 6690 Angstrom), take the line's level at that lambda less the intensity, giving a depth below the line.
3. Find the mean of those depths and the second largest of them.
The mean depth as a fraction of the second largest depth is 0.7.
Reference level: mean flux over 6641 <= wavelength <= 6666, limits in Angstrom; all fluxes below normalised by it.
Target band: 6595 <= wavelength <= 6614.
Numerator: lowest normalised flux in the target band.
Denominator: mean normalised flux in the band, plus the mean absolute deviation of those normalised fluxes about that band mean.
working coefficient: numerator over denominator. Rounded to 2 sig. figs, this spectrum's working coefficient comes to 0.94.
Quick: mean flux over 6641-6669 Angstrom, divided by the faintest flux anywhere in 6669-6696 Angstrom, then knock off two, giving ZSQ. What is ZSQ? -0.91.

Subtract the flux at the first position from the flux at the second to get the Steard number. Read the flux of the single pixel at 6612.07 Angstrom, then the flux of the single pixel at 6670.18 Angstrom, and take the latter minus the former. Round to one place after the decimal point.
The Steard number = -1.1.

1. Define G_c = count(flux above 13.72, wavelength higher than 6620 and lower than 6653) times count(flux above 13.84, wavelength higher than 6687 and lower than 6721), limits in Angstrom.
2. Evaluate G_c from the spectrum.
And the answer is 72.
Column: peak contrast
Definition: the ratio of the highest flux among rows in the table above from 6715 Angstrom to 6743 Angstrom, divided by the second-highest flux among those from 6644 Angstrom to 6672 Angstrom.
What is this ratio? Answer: 1.027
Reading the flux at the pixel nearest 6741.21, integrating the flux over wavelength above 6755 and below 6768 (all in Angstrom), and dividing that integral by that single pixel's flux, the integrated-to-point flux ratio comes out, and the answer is 13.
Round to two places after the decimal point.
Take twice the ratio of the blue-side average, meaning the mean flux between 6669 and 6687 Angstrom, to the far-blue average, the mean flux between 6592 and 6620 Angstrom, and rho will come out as 1.86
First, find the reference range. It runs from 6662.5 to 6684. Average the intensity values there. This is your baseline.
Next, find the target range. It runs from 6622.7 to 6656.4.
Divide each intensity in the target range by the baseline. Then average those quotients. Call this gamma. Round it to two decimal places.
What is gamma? 1.06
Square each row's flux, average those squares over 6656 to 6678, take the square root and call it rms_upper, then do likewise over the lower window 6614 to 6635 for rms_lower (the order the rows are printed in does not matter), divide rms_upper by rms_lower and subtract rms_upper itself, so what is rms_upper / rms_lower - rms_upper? -12.8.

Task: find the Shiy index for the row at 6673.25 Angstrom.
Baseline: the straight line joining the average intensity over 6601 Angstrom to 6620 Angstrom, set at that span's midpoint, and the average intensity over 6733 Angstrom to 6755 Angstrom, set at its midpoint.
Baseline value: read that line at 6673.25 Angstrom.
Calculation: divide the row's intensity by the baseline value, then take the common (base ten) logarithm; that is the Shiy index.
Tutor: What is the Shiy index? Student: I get -0.037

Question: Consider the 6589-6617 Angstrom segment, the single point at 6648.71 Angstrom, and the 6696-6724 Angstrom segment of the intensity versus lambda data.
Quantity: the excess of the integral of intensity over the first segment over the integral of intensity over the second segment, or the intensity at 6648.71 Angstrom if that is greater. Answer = 14.2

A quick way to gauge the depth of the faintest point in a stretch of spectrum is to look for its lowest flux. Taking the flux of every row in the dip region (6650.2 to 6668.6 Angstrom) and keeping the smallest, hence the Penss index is 13.42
